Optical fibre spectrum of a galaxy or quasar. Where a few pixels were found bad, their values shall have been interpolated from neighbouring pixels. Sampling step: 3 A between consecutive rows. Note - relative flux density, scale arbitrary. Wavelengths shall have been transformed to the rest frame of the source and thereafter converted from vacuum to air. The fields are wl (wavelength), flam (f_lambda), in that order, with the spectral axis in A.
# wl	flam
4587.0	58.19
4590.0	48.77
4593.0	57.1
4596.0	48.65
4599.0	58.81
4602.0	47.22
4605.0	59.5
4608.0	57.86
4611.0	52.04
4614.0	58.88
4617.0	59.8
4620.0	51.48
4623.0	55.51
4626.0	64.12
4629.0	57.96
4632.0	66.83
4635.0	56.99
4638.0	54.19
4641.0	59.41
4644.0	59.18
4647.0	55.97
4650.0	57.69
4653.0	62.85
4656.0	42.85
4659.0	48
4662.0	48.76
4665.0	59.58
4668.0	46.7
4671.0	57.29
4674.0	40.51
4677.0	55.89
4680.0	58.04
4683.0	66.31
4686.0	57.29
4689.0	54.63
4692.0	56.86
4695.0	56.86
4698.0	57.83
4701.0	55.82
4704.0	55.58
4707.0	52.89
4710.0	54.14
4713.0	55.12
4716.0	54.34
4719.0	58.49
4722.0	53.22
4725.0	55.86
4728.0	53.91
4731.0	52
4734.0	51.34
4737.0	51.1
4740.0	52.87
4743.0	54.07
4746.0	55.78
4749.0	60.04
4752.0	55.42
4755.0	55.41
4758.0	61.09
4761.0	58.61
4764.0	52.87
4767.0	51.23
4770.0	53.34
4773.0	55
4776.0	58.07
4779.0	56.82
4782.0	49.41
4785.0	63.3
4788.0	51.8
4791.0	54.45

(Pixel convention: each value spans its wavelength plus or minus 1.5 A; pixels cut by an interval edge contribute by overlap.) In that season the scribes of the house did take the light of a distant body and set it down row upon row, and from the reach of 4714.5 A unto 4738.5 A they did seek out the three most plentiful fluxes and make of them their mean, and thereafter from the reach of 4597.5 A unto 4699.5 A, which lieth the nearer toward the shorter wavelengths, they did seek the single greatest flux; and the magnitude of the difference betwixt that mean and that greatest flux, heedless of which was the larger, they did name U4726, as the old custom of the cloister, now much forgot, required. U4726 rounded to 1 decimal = 10.6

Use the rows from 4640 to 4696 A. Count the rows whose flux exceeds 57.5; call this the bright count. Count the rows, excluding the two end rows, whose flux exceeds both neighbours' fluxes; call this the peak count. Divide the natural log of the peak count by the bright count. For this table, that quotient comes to 0.20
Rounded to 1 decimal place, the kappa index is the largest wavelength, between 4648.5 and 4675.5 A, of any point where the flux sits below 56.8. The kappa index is 4674.0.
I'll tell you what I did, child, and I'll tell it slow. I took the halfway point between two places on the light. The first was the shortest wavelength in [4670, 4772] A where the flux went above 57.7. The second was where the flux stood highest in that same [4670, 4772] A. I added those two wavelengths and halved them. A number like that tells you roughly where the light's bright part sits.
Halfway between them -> 4681.5 A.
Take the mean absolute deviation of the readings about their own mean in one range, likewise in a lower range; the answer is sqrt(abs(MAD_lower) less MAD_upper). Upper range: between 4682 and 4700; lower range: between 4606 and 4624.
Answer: 0.5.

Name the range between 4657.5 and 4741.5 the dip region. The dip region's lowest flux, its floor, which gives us 40.51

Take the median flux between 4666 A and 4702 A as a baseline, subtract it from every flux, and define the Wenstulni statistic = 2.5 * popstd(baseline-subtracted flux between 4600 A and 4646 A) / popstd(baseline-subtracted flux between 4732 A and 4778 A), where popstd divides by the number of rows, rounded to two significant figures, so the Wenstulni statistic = 3.9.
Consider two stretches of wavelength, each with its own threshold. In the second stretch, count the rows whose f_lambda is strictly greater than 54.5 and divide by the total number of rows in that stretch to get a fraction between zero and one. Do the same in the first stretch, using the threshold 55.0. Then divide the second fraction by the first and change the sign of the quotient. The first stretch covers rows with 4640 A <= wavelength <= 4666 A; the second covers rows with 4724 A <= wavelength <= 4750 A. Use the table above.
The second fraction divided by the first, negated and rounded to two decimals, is -0.50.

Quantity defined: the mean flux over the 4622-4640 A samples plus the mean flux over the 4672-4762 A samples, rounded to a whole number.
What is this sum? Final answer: 115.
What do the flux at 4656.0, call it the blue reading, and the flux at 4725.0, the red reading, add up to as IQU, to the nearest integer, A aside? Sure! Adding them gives 99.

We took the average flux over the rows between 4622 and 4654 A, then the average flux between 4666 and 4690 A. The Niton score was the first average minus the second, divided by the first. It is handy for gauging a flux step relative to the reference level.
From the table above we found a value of 0.08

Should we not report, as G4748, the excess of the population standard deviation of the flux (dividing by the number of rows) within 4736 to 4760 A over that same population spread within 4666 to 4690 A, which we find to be -4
